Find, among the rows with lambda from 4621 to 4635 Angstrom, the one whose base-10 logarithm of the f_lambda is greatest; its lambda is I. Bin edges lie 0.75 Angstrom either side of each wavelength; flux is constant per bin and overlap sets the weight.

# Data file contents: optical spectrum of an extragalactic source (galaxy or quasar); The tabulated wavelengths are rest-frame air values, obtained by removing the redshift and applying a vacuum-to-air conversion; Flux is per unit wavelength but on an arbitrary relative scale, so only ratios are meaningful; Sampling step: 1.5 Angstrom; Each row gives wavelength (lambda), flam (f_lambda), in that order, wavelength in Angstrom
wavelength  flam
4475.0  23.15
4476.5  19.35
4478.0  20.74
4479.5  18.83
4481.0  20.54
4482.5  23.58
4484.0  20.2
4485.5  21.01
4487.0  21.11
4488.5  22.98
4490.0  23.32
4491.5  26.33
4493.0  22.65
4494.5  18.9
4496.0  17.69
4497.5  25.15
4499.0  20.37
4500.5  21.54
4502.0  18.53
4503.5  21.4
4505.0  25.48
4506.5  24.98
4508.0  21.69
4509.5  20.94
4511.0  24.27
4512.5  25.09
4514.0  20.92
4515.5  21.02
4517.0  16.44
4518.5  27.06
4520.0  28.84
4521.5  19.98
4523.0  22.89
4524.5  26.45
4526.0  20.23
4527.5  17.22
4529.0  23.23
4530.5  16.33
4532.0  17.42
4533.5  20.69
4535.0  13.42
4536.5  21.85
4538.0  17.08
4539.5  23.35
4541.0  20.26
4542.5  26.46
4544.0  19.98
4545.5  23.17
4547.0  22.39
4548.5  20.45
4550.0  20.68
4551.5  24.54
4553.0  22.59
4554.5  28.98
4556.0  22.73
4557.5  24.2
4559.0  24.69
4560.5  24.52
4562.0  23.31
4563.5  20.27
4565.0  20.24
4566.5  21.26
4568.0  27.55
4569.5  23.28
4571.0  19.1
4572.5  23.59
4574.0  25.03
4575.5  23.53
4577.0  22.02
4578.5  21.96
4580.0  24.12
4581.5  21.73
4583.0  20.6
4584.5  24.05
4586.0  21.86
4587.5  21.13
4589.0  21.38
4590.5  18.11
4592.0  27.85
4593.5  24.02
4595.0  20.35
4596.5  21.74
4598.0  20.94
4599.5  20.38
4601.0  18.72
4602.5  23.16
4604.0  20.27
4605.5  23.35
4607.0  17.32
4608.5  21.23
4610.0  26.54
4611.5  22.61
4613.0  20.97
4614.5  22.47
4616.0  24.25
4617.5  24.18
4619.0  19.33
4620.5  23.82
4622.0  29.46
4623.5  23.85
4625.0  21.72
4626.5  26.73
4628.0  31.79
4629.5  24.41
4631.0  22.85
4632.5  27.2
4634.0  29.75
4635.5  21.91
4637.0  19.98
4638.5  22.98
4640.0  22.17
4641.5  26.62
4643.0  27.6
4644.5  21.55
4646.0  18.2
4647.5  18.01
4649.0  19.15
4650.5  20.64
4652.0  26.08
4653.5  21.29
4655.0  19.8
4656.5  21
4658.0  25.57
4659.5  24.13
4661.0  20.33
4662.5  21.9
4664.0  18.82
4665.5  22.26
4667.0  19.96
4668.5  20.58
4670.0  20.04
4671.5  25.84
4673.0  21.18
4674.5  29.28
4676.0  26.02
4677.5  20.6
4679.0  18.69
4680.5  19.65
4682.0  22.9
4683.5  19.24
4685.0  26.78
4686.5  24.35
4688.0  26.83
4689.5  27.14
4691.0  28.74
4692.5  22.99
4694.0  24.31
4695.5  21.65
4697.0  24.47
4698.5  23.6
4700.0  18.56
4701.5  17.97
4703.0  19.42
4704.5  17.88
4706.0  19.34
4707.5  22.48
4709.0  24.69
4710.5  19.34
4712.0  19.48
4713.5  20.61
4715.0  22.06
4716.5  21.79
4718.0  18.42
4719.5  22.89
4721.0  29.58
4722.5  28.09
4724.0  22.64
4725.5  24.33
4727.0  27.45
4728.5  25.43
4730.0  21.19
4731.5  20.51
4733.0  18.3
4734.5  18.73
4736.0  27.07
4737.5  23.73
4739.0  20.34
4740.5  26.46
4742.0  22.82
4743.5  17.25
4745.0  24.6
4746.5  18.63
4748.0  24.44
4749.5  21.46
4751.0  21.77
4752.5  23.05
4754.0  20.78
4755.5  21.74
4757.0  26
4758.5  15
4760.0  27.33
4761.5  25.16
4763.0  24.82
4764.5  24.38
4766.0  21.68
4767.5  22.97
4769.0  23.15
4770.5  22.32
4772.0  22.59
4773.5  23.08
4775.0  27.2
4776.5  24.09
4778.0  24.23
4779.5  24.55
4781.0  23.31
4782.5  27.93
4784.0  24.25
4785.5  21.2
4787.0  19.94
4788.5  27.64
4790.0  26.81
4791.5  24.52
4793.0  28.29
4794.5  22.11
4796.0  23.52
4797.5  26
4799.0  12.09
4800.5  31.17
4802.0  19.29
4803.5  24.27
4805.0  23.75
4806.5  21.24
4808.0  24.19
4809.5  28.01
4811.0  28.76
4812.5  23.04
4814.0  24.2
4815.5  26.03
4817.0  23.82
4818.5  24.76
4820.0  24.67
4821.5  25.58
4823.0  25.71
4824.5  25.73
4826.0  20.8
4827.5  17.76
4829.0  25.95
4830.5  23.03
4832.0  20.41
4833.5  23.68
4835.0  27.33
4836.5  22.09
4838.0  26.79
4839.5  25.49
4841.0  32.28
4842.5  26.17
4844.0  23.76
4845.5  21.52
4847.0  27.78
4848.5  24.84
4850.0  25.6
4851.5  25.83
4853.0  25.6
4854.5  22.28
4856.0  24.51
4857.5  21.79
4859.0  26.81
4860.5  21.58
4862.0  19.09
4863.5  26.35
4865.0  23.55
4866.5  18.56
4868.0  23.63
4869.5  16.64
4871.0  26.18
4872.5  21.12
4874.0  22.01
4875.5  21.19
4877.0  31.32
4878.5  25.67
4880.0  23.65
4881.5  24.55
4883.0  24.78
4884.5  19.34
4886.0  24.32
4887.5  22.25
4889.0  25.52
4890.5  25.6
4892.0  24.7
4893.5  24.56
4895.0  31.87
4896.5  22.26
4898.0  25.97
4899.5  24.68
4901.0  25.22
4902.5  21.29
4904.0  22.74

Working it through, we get 4628.0 Angstrom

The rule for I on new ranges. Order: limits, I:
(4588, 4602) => 4592.0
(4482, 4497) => 4491.5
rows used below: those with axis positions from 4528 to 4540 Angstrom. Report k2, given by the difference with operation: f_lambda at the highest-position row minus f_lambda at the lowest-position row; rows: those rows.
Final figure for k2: 0.1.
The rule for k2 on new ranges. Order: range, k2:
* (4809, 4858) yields -6.2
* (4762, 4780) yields -0.3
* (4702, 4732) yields 1.1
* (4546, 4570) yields 0.9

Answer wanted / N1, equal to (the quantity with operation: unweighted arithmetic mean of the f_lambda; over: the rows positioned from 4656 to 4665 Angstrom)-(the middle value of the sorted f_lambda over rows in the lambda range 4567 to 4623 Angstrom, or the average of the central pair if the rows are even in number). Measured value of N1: -0.1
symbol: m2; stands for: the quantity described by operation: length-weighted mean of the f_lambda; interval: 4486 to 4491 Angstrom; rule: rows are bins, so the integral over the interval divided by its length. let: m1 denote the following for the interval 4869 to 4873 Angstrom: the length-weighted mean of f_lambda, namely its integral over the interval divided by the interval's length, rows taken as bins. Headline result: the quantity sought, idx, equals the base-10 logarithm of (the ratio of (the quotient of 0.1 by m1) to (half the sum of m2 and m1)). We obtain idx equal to -3.68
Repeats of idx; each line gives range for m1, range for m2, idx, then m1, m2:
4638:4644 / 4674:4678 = -3.79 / 24.8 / 25.3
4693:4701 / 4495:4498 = -3.69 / 22.4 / 20.9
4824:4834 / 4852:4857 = -3.72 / 22.4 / 24.1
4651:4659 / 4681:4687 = -3.72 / 22.7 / 23.1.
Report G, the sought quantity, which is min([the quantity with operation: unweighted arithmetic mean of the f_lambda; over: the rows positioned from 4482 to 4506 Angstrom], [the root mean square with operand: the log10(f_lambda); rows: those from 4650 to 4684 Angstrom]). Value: 1.34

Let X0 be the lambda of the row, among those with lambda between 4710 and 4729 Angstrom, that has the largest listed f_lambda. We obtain 4721.0 Angstrom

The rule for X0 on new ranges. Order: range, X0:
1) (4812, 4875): 4841.0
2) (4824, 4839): 4835.0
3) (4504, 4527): 4520.0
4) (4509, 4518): 4512.5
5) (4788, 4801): 4800.5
